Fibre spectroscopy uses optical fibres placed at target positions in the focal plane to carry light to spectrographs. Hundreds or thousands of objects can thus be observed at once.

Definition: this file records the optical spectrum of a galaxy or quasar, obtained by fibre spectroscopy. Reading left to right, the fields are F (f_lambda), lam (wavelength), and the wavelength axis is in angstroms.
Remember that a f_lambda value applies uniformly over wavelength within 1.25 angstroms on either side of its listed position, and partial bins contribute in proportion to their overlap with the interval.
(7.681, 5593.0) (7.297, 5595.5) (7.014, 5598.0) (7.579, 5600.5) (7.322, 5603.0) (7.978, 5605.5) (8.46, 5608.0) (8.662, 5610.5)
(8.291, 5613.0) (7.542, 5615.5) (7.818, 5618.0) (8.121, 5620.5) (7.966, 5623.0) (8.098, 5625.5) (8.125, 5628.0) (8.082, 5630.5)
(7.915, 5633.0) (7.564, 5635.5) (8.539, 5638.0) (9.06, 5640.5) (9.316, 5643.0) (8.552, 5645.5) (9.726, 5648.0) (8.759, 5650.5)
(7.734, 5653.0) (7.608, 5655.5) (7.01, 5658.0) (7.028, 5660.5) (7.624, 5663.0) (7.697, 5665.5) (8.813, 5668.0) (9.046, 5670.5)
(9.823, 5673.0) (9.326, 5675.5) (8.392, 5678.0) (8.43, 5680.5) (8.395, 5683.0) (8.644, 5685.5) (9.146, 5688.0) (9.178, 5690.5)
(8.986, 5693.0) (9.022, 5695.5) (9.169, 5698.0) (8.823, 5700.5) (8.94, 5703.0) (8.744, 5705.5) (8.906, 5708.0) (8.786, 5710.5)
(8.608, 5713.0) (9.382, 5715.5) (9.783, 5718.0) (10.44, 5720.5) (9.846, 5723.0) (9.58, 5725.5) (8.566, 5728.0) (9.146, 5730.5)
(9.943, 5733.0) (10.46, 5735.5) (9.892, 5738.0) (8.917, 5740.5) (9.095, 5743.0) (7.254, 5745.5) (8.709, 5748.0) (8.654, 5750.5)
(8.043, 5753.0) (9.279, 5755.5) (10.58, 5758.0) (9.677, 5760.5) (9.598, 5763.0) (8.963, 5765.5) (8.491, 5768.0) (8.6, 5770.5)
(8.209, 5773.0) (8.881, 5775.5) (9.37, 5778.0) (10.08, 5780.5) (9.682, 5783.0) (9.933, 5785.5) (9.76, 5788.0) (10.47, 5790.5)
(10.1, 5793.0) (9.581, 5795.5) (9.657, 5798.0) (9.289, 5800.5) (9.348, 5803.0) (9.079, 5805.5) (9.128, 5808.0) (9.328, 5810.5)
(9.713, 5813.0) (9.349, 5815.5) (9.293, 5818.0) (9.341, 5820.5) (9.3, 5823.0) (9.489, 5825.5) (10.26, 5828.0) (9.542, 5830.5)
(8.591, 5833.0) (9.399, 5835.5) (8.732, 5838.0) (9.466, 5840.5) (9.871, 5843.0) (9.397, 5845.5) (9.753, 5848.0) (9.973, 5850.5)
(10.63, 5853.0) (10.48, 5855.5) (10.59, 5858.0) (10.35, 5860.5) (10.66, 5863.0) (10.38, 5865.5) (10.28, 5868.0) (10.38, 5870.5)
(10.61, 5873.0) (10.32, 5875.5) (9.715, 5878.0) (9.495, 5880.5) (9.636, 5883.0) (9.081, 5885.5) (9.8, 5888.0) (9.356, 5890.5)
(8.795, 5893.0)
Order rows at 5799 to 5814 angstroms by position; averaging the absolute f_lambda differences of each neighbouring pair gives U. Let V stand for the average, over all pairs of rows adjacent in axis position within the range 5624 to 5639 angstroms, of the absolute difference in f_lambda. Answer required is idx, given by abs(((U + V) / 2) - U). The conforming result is 0.06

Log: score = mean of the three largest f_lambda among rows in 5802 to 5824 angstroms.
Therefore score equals 9.5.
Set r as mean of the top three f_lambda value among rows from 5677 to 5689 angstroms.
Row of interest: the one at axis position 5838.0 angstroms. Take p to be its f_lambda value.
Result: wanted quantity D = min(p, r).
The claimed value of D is 8.7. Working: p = 8.732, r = 8.7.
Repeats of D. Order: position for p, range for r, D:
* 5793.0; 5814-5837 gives 9.8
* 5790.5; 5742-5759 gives 9.7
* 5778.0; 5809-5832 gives 9.4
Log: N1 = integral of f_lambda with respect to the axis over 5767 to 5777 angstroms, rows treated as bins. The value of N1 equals 86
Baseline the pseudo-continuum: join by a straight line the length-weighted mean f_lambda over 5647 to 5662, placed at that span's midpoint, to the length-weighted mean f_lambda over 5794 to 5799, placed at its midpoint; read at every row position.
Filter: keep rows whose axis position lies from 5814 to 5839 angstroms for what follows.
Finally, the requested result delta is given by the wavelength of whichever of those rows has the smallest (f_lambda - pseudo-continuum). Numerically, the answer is 5833.0 angstroms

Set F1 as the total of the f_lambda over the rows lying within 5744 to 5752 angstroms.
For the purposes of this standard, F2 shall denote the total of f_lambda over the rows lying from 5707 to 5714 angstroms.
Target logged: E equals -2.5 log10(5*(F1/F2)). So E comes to -1.68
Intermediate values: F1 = 24.6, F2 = 26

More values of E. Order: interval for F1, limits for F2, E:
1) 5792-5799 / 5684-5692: -1.84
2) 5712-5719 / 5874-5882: -1.68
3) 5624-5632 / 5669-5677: -1.59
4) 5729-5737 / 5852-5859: -1.67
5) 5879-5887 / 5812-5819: -1.74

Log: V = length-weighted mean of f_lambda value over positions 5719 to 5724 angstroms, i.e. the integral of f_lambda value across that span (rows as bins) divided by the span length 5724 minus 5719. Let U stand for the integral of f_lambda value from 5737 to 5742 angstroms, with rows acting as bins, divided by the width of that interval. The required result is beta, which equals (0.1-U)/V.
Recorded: -0.91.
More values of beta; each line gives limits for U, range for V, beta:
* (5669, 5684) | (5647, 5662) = -1.11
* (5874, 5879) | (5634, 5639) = -1.24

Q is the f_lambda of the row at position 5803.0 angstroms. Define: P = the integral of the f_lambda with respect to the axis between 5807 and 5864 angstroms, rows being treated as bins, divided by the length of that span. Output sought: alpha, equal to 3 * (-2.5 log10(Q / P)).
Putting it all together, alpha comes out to 0.11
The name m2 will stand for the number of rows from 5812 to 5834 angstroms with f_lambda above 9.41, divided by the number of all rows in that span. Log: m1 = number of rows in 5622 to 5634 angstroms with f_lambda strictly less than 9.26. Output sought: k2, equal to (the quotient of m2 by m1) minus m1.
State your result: -4.9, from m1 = 5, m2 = 0.4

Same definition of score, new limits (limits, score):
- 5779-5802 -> 10.2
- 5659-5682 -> 9.4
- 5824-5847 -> 9.9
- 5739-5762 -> 9.8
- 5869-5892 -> 10.4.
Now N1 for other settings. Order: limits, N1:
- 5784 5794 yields 101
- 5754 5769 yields 141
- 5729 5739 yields 98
